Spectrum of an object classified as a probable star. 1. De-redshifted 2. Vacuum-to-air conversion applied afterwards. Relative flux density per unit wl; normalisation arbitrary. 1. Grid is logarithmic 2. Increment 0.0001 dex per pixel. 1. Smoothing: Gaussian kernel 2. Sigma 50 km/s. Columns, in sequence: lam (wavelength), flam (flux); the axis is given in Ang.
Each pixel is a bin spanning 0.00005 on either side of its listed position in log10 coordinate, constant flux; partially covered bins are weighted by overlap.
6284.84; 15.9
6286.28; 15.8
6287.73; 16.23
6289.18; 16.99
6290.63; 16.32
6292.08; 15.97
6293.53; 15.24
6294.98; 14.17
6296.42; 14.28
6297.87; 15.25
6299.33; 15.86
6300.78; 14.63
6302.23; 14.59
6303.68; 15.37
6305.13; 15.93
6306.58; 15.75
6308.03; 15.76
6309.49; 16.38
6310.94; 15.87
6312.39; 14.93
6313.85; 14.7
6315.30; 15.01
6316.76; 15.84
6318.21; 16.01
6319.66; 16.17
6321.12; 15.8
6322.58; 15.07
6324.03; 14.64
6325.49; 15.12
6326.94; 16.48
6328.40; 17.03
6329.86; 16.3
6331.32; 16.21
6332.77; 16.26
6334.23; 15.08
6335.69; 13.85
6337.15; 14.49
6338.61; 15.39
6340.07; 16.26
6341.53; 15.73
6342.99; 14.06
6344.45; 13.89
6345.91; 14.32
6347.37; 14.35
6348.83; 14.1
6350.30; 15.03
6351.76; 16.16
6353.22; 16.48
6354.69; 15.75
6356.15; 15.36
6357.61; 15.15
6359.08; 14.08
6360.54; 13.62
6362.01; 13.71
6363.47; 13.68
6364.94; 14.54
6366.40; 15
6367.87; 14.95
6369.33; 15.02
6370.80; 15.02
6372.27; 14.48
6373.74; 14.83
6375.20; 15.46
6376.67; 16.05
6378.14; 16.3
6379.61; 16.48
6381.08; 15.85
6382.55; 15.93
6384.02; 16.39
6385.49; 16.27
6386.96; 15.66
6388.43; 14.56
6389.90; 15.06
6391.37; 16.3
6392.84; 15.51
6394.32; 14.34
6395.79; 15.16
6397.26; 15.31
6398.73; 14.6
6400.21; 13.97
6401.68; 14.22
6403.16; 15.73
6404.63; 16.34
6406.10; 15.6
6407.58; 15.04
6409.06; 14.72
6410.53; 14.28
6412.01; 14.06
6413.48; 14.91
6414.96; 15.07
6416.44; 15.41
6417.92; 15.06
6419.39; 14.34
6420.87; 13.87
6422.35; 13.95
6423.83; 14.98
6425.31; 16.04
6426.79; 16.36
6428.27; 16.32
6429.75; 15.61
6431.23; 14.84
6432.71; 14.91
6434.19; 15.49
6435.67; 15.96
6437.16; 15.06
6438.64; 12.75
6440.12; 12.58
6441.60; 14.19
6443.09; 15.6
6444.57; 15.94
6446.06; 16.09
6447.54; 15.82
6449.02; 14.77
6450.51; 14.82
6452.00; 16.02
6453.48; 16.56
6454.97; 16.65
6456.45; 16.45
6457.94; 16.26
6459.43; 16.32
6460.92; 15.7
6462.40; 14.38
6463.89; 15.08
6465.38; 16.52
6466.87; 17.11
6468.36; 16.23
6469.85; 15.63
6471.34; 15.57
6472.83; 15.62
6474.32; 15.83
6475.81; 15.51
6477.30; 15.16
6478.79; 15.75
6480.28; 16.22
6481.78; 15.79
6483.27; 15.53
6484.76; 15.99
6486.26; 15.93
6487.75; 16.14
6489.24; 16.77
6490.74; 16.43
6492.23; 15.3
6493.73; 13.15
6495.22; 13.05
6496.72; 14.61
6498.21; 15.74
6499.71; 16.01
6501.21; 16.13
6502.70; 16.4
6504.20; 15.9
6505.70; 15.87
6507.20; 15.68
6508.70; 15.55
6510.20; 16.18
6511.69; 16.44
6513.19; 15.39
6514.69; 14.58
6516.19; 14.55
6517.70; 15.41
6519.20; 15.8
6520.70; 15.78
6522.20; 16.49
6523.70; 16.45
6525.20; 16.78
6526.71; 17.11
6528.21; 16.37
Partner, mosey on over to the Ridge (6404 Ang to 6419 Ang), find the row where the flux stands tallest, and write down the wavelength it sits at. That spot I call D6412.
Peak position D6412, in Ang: 6404.63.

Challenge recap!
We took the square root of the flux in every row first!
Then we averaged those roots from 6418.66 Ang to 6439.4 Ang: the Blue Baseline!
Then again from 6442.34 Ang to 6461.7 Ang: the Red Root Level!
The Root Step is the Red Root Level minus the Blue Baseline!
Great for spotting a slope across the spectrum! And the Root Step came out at 0.11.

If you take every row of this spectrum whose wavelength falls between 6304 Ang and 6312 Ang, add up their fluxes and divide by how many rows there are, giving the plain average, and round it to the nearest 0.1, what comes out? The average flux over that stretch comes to 15.9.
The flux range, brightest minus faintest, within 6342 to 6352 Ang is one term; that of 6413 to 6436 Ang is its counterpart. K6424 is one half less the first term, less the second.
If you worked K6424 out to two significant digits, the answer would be -4.3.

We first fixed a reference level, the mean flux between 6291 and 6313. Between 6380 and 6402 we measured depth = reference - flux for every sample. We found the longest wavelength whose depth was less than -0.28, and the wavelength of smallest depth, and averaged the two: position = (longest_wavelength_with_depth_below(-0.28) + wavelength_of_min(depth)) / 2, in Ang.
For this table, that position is 6387.7 Ang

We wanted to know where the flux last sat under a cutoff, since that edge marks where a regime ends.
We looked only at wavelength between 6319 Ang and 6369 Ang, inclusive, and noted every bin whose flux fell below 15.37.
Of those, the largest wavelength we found 6367.87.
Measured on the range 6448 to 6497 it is 6496.72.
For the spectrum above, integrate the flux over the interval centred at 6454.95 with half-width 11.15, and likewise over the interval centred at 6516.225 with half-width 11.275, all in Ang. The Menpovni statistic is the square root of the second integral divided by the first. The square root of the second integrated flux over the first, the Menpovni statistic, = 1.01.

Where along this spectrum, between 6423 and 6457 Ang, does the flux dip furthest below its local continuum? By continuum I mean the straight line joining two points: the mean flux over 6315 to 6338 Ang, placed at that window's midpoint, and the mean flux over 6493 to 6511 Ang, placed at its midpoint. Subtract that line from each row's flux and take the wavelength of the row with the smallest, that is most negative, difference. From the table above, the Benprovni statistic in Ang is 6440.12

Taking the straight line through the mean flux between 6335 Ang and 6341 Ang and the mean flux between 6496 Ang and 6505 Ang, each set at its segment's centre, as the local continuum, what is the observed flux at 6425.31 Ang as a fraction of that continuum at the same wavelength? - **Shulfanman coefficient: 1.04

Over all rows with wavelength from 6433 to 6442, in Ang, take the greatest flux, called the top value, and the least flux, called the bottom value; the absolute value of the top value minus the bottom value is 3.4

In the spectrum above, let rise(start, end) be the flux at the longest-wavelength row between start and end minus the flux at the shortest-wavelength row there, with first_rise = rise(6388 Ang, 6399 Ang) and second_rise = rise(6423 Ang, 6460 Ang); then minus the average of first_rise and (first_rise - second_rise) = 0.6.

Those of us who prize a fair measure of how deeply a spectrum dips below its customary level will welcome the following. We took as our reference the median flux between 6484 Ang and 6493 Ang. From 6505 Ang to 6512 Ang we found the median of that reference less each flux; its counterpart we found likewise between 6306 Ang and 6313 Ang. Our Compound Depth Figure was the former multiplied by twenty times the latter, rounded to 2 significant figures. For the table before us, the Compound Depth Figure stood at 1.2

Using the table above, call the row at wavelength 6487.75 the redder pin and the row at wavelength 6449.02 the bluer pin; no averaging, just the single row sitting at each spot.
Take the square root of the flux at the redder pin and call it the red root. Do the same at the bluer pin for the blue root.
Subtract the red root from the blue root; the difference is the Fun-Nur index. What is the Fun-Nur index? -0.17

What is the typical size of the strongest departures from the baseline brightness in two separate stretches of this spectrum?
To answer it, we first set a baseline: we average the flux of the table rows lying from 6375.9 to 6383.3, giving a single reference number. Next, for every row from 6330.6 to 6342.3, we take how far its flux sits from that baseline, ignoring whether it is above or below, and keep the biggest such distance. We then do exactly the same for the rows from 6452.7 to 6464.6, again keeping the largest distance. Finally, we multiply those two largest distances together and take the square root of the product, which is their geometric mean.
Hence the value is 2.0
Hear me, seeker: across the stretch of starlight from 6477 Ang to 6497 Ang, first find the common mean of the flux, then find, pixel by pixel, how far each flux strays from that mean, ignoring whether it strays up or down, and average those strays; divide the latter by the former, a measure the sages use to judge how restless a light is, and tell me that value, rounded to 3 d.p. 0.054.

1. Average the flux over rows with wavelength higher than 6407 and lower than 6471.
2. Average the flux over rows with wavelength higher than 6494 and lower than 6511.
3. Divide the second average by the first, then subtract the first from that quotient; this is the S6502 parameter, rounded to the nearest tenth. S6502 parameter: -14.3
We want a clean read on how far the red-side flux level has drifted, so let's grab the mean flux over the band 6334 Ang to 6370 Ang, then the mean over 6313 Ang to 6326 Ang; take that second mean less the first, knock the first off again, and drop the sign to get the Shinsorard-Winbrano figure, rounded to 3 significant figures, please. 14.2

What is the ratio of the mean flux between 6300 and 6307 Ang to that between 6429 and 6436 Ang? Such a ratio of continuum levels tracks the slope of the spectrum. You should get 0.99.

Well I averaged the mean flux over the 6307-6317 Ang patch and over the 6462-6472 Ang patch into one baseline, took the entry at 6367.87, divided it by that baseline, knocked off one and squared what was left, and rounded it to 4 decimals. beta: 0.0020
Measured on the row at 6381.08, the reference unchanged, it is 0.0002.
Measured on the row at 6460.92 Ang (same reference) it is 0.0000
